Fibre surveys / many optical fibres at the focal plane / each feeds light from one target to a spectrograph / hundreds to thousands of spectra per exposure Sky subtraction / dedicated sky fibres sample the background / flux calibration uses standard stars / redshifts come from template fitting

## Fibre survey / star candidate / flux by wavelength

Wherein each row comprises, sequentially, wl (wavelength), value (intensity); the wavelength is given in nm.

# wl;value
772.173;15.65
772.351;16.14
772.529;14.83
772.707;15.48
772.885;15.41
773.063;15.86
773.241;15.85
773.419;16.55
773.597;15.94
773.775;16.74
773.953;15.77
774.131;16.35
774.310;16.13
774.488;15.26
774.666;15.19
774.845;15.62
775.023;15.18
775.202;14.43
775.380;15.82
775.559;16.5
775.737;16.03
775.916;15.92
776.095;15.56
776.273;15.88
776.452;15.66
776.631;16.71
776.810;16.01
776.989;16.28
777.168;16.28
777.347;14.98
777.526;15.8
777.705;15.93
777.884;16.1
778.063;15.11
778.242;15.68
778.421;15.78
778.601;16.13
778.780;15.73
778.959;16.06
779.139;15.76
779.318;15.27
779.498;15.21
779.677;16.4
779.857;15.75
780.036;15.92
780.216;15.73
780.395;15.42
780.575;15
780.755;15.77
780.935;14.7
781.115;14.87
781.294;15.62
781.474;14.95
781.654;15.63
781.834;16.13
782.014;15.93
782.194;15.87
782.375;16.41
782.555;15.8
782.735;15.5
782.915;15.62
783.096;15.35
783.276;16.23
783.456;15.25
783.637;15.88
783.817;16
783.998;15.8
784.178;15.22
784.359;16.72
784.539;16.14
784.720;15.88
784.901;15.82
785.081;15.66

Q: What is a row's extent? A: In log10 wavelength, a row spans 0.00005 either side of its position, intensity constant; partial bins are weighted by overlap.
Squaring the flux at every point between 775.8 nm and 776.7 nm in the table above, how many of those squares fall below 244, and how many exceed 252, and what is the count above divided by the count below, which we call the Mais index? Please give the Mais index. 3.0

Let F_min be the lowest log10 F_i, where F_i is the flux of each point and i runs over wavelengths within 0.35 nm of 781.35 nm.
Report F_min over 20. 0.0586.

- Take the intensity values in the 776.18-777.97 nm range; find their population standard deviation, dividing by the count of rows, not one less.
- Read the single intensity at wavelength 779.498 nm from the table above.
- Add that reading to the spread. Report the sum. 15.6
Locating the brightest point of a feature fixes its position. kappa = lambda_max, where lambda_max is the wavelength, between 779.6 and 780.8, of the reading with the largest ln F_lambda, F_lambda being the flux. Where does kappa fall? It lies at 779.677 nm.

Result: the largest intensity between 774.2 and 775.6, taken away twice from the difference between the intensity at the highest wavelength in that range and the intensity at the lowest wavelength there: -32.6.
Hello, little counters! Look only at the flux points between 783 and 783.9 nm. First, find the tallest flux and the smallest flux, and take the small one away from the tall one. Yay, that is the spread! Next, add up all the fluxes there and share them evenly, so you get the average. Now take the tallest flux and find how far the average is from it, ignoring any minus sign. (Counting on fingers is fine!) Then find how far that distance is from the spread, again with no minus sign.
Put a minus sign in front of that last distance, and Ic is -0.49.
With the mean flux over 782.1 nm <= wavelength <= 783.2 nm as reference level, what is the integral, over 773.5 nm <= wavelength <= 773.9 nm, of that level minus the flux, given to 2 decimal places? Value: -0.21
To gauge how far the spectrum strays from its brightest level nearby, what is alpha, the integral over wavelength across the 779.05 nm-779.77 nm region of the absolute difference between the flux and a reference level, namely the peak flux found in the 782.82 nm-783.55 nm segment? 0.47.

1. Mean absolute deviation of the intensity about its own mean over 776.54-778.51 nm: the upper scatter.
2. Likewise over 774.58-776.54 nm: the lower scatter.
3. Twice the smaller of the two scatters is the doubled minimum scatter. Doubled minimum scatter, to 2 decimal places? 0.74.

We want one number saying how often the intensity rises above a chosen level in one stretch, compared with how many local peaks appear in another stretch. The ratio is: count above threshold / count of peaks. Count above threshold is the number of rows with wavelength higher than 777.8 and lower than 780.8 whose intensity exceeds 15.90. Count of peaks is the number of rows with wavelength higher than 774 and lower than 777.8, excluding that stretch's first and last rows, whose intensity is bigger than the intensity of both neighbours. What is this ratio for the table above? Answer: 1.25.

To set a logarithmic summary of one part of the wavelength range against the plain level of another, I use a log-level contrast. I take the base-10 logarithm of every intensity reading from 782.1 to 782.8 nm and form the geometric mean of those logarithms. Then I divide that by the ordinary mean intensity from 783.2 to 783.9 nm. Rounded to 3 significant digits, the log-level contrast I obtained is 0.0758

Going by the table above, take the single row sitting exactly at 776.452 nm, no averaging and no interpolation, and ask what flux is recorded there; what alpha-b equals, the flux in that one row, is 15.66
